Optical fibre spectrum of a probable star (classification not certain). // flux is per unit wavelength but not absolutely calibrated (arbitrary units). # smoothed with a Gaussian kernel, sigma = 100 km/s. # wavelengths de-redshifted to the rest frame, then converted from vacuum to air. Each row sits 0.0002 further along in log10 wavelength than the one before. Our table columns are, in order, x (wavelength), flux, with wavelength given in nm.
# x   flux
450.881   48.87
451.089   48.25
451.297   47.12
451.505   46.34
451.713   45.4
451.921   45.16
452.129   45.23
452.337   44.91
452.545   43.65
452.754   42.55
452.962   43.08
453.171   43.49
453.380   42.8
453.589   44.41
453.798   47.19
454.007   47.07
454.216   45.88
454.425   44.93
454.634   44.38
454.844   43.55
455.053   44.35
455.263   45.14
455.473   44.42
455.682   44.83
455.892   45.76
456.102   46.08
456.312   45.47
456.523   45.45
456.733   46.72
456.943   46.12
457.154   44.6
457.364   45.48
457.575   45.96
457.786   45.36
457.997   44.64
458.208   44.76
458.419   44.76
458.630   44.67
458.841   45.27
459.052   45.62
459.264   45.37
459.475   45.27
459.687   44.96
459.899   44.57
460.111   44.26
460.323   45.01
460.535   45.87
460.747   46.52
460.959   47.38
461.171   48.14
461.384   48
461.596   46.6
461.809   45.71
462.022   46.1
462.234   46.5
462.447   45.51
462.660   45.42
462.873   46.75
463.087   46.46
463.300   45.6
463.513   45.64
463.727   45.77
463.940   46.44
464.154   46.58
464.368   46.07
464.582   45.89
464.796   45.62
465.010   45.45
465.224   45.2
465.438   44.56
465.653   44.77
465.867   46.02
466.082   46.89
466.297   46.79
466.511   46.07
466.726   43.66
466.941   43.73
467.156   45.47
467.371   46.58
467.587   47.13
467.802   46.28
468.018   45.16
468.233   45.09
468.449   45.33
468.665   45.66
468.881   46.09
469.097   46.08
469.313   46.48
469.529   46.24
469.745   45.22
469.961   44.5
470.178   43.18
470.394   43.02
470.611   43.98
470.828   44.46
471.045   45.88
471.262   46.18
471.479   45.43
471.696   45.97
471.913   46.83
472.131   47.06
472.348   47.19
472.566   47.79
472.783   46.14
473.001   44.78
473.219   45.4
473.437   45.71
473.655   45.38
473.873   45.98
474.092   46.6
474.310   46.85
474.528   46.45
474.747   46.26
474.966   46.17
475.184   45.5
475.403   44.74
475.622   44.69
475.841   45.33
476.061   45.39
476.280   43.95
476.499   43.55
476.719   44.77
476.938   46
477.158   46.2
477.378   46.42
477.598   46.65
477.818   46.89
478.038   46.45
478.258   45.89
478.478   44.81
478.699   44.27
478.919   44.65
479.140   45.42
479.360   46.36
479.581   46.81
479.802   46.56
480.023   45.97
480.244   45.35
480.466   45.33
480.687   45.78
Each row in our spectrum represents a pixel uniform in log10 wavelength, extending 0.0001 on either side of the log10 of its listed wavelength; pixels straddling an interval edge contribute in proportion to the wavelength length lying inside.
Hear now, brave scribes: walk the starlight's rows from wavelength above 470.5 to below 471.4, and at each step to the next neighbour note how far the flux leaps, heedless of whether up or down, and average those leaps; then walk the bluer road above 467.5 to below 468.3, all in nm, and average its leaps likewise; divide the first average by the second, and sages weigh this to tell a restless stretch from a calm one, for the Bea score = 1.1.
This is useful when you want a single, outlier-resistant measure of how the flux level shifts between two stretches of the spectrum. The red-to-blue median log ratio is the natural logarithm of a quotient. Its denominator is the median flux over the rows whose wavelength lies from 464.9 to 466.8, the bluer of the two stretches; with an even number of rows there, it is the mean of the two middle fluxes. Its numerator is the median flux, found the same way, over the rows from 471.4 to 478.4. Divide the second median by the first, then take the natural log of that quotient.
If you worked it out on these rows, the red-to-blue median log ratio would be 0.012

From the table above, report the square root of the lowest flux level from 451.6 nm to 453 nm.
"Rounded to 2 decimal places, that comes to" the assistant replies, 6.52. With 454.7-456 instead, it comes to 6.60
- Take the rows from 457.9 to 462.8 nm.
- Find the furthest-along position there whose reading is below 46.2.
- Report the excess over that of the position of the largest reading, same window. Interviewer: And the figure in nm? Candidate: -1.49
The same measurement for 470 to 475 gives -2.40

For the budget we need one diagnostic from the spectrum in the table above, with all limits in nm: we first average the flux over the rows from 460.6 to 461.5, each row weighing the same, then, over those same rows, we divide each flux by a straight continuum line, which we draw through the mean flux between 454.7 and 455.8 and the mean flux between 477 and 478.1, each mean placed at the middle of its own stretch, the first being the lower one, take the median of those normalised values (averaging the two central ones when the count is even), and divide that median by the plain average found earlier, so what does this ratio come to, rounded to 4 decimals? 0.0223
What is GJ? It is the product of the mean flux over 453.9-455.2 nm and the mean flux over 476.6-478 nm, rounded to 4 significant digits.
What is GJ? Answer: 2078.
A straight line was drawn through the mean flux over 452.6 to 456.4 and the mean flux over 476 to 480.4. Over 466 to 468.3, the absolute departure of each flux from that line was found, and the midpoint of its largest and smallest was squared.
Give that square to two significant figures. 0.99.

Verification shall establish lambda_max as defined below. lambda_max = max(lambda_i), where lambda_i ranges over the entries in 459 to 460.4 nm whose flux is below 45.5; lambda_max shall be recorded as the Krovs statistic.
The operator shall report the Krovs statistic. 460.323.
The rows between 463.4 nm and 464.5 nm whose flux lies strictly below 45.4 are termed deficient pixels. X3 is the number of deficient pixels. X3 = 0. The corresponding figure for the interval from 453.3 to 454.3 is 2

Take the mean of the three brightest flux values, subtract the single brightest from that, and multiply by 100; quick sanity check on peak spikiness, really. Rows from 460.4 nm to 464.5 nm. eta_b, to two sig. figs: -30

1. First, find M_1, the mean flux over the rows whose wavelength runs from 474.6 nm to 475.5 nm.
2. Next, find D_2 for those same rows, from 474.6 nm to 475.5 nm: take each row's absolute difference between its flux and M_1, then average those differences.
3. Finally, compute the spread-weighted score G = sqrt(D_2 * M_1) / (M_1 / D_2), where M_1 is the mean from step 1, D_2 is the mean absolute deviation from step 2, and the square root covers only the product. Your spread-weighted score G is 0.060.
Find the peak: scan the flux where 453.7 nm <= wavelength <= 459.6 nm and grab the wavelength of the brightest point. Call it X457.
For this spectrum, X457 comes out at 453.798 nm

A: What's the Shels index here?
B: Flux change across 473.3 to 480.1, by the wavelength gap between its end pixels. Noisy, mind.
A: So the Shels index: 0.0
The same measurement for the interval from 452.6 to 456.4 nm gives 0.8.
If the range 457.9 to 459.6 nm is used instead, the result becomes 0.4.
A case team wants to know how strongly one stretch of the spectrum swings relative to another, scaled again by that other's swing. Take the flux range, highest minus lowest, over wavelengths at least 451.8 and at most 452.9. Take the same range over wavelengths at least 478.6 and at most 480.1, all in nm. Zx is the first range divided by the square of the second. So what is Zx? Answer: 0.42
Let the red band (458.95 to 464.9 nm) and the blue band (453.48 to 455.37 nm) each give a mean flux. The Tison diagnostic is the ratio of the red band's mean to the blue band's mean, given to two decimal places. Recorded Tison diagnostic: 1.02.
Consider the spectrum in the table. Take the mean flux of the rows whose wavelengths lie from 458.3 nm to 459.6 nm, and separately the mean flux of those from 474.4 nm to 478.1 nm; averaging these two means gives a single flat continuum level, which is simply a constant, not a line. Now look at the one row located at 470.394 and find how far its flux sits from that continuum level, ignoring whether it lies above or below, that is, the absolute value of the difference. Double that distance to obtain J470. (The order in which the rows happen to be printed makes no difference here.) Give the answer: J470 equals 4.7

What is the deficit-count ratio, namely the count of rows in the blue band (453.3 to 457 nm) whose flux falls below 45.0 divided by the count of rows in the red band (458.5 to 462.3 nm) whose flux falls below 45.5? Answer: 1.0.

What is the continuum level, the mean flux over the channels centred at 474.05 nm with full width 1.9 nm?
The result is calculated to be 46.1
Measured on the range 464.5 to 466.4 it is 45.7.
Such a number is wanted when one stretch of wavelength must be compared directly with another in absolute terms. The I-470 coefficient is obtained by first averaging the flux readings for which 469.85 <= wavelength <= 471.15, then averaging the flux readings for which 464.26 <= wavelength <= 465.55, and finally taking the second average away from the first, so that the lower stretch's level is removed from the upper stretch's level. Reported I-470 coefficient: -1.29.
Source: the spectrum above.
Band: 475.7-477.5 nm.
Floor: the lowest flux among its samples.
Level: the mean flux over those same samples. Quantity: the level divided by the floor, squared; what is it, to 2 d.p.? 1.08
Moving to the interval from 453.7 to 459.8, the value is 1.08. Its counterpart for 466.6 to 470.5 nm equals 1.11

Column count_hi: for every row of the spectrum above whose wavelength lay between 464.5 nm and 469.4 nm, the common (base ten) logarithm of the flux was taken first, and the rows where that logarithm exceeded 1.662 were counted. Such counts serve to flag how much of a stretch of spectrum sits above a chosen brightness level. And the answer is 10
